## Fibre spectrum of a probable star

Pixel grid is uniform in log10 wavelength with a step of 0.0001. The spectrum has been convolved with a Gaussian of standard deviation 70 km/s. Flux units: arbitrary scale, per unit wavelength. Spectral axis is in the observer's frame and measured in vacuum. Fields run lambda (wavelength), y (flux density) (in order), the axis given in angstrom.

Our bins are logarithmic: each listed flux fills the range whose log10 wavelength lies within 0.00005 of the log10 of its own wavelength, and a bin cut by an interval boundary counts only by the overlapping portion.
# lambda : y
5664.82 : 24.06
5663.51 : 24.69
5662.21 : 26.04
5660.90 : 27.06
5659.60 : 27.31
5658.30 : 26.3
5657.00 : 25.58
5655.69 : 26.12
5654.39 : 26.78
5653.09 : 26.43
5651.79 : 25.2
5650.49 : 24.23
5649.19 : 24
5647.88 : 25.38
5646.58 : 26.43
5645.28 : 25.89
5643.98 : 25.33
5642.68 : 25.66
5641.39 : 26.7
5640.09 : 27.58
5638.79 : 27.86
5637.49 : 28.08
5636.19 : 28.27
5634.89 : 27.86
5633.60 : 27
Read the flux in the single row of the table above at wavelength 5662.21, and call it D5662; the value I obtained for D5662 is 26.04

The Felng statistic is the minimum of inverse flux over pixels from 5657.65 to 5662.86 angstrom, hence 0.0366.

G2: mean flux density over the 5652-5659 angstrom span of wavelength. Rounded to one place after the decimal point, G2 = 26.2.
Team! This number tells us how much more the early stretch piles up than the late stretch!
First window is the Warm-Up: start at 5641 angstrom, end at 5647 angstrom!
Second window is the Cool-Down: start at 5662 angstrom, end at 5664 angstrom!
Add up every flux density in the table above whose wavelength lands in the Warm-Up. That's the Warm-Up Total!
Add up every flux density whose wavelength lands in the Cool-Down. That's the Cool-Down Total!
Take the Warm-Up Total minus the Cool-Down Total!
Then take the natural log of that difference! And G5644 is 4.4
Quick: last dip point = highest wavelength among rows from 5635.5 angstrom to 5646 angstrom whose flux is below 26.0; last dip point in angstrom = 5645.28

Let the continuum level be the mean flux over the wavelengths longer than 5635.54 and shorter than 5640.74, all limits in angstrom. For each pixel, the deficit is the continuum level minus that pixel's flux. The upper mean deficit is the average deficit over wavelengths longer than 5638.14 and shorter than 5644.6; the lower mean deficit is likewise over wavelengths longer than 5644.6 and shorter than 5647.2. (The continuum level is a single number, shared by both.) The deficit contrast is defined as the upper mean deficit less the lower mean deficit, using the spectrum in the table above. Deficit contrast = -0.5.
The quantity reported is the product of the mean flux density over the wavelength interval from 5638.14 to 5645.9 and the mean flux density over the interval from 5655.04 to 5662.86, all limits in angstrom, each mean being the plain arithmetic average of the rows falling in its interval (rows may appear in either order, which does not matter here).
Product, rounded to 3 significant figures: 700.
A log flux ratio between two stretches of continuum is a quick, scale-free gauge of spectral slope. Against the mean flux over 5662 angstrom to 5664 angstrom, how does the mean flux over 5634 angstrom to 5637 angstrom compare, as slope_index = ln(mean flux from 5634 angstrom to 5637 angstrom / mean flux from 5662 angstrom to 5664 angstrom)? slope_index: 0.10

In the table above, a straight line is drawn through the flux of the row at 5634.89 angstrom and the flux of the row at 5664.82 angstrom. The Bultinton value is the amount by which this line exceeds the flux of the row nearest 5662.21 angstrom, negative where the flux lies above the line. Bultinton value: -1.6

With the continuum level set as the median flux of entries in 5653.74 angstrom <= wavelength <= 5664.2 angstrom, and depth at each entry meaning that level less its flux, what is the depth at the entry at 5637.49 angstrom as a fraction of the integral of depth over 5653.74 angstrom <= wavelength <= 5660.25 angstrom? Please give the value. 1.4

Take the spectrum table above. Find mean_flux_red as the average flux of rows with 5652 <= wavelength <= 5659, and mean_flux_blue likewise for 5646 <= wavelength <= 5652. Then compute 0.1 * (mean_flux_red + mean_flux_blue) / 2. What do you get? 2.56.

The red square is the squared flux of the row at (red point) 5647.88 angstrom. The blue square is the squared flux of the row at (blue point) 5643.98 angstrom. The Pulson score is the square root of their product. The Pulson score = 643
